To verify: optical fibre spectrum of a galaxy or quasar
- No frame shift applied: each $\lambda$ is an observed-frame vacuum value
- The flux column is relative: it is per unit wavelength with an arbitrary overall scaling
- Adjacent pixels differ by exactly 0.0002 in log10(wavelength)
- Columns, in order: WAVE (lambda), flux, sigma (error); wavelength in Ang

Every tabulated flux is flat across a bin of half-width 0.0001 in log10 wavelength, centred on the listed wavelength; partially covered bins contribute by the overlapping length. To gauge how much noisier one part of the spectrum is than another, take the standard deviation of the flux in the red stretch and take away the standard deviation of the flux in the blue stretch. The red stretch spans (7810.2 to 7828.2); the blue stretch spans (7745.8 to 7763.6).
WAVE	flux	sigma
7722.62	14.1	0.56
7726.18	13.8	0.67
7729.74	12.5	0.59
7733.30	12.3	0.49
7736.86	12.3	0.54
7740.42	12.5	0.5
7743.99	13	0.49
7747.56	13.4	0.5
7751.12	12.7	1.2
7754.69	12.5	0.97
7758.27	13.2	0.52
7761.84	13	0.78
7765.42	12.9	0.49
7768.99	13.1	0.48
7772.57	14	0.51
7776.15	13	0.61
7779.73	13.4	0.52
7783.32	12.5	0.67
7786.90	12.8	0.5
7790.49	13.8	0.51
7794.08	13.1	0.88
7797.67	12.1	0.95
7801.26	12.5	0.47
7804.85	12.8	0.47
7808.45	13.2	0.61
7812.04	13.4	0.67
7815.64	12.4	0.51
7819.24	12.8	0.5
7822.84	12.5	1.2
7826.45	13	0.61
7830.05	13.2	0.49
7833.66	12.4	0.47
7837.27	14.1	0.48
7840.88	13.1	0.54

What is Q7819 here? 0.0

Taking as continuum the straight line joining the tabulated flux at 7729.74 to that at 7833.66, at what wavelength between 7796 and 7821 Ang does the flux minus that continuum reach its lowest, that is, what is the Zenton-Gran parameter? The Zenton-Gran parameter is 7797.67 Ang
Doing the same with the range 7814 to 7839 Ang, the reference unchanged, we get 7815.64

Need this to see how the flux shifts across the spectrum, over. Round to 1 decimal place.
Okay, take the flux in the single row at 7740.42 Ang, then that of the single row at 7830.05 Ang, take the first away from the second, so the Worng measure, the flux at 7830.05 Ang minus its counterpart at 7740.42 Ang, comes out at 0.7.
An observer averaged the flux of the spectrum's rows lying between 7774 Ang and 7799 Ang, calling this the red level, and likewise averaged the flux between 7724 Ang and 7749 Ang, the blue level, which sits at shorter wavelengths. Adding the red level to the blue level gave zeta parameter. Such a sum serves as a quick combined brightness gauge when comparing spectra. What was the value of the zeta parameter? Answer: 25.8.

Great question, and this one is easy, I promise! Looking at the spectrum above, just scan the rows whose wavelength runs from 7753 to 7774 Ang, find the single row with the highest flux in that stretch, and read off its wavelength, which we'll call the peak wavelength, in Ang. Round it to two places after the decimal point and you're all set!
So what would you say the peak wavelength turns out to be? 7772.57 Ang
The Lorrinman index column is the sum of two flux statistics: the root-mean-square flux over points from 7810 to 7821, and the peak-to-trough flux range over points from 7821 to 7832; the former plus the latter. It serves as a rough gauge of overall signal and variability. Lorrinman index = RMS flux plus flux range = 13.6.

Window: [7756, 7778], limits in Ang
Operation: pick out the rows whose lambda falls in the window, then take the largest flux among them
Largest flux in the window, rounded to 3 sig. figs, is 14.0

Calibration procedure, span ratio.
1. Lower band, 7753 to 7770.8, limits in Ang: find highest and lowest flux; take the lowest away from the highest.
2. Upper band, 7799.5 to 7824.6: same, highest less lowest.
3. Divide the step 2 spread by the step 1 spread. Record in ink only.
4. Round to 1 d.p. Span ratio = 1.4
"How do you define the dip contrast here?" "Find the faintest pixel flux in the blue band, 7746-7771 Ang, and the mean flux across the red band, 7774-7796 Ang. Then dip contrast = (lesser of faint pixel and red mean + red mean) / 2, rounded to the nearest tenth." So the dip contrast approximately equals 12.8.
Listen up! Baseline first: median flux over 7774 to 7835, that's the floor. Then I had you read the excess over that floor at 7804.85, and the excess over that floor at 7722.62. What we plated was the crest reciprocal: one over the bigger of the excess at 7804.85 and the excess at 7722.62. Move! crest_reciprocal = 0.8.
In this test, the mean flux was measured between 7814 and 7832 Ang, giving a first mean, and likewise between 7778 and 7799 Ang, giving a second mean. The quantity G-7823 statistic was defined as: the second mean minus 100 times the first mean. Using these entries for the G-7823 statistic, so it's -1265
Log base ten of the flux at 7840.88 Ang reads 1.12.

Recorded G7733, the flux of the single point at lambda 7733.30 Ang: 12.3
